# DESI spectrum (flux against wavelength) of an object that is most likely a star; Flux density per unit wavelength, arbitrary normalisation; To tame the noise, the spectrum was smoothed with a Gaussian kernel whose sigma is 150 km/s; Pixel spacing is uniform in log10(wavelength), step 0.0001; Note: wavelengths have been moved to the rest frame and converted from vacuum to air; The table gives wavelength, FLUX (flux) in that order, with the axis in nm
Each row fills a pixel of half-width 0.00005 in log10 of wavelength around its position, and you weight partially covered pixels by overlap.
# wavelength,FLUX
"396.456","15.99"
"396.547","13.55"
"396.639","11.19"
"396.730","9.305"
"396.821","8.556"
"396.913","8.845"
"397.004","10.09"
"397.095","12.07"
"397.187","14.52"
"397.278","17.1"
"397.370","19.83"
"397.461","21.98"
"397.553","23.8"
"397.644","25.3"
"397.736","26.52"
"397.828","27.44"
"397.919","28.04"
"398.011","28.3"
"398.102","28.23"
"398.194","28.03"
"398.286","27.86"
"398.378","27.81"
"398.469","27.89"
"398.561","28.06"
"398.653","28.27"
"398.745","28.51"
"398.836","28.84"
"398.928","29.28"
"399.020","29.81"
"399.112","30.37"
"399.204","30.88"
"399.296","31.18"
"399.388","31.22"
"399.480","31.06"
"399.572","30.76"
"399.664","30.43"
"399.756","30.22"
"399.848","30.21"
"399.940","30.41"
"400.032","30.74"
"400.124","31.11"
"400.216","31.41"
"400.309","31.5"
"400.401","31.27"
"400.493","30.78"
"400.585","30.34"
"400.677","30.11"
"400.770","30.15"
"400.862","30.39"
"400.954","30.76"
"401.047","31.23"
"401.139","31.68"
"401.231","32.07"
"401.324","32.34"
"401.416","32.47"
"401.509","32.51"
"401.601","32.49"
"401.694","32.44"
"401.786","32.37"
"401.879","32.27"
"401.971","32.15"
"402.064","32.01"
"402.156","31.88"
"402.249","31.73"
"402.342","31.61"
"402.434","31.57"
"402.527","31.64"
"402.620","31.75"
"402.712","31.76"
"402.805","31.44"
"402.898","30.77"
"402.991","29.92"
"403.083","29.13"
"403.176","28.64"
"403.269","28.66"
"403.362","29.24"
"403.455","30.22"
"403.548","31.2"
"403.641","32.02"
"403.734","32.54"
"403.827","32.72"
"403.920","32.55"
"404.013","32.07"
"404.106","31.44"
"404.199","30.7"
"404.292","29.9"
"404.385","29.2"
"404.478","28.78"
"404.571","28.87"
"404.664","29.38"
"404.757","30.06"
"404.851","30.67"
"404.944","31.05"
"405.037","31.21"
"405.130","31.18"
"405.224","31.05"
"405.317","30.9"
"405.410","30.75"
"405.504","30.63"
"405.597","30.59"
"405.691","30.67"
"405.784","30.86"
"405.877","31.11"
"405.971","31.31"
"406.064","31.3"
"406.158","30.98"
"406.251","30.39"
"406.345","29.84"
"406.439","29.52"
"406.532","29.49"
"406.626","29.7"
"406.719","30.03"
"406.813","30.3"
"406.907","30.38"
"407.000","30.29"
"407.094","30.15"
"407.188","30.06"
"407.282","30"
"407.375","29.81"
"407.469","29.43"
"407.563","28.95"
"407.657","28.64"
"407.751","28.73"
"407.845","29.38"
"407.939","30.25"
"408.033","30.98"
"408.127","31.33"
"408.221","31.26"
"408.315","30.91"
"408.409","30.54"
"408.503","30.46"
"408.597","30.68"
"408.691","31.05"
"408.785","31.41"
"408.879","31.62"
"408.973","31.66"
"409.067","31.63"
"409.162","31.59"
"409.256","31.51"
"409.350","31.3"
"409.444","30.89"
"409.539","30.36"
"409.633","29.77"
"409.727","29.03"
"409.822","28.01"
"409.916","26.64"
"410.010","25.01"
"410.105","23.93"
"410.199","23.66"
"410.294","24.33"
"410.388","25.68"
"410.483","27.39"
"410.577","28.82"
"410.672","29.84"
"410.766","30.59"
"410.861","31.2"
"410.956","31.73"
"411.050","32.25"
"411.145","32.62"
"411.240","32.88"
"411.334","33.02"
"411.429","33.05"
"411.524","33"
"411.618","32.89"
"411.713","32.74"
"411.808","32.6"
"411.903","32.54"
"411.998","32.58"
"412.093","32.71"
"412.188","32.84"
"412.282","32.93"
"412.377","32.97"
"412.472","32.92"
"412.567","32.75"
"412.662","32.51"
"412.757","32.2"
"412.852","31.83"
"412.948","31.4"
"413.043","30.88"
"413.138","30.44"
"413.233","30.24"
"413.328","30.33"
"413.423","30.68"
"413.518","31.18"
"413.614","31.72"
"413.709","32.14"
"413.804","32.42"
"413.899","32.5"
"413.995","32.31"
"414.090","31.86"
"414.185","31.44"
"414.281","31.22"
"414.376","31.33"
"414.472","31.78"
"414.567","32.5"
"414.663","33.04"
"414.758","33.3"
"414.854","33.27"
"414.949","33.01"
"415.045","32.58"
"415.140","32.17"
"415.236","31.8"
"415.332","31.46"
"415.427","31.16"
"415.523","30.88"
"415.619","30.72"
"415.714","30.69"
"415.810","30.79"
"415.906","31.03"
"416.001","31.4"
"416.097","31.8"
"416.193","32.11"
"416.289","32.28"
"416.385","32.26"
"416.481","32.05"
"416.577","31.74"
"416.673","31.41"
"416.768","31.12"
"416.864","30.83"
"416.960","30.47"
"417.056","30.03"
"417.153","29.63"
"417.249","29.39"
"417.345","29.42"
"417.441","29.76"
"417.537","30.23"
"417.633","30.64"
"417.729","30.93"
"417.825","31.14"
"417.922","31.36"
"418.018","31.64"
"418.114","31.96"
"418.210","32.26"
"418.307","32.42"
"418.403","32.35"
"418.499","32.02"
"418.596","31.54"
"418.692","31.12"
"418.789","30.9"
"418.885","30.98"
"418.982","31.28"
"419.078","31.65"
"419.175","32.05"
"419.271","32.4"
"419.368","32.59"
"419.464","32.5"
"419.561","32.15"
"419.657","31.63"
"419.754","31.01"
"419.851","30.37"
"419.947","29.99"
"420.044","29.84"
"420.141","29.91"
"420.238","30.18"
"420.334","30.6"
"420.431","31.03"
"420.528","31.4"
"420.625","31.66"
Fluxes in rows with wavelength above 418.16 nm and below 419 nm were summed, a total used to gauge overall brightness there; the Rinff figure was 285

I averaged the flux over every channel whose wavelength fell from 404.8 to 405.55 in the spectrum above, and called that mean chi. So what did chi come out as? 30.9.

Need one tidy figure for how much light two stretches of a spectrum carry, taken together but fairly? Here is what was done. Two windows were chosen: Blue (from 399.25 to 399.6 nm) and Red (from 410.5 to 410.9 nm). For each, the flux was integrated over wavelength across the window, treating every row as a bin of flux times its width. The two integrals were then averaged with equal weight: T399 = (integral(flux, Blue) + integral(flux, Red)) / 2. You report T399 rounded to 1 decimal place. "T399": 11.4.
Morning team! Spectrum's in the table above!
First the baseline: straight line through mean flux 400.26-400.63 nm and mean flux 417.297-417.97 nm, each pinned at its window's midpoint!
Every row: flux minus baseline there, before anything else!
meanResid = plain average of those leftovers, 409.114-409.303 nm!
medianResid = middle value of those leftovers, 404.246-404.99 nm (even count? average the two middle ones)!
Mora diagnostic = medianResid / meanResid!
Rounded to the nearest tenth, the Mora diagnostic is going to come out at -1.5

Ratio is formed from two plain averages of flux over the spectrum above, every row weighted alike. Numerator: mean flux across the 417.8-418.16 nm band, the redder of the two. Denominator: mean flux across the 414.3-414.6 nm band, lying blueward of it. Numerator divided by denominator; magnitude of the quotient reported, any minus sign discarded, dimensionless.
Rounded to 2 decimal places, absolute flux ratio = 0.99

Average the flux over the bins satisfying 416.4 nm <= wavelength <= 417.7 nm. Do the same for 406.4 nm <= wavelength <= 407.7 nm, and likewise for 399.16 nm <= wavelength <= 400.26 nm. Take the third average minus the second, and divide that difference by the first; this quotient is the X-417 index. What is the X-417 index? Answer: 0.03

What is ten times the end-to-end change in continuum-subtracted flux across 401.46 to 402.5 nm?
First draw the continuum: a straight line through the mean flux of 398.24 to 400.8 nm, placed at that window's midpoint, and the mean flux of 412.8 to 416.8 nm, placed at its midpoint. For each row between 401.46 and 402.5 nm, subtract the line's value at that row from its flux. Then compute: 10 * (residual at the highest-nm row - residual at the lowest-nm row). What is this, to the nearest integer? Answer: -10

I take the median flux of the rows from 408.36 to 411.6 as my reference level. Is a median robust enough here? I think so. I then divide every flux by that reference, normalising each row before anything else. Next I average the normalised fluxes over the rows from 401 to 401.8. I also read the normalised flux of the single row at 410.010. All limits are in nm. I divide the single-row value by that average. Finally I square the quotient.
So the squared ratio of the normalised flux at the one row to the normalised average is 0.60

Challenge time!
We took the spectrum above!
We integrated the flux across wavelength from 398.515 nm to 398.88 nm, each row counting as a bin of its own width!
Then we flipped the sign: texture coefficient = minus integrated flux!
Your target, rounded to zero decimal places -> -10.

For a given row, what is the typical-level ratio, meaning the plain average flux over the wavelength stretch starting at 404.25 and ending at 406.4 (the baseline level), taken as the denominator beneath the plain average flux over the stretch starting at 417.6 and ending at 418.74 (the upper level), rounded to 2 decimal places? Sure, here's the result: 1.04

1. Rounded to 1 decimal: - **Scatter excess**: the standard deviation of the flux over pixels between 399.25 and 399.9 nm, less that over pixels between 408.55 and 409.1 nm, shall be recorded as 0.0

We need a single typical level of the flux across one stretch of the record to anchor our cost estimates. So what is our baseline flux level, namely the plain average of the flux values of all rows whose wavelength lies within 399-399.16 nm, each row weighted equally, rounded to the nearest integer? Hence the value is 30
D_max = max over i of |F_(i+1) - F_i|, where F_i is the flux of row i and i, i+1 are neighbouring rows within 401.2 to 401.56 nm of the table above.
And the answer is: 0.27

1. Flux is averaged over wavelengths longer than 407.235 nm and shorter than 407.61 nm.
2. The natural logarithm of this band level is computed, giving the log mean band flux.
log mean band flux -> 3.39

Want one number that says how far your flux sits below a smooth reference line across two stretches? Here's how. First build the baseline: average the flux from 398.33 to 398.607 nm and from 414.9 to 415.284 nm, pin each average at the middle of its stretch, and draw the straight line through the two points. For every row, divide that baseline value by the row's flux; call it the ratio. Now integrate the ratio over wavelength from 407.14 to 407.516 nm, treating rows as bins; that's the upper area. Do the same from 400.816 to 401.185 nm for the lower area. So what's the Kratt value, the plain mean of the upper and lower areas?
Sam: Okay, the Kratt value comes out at 0.361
